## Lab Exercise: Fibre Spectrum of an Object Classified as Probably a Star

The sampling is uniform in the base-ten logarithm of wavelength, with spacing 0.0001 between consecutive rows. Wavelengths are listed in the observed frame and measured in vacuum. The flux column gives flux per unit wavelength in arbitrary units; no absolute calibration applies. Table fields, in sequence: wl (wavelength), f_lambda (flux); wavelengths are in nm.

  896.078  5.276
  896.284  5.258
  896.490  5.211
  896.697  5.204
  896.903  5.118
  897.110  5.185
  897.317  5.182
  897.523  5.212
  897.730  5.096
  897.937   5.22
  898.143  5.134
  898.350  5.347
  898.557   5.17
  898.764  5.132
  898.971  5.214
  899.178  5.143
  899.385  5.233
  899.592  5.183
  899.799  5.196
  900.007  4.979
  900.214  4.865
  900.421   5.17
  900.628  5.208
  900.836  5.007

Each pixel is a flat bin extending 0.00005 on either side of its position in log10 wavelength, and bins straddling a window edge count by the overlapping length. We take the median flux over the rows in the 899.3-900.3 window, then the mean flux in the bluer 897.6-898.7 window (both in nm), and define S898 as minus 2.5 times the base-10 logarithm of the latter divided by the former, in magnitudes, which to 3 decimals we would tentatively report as -0.002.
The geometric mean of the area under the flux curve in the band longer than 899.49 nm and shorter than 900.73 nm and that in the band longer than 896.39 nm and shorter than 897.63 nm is 6.38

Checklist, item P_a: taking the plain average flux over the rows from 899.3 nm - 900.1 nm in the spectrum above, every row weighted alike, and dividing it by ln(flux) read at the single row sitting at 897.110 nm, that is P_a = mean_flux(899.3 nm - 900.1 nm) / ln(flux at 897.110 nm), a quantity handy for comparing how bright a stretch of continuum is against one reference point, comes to 3.13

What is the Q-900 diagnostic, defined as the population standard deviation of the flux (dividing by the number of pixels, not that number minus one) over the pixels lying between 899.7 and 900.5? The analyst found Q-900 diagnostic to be 0.14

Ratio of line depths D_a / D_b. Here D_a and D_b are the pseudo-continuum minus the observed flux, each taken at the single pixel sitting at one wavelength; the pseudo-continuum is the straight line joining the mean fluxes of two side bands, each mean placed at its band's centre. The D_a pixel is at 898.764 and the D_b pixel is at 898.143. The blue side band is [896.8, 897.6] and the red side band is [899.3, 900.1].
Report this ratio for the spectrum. 0.8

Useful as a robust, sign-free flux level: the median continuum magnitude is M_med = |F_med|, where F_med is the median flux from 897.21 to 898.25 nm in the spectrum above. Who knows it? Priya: 5.18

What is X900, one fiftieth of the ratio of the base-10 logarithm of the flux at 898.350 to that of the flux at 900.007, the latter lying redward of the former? 0.0209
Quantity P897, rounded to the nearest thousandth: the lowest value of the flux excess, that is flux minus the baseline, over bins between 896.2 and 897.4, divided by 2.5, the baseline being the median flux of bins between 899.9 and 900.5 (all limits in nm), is 0.056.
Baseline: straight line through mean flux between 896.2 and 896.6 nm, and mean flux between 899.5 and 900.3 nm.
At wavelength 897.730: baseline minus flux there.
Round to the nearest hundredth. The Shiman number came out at 0.07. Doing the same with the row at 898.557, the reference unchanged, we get -0.05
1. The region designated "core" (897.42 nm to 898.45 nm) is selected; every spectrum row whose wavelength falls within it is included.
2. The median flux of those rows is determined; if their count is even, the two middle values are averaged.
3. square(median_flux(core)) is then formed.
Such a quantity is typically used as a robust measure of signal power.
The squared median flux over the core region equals 27.2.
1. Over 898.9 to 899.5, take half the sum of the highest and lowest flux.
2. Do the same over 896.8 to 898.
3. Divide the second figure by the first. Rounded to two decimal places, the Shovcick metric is 0.99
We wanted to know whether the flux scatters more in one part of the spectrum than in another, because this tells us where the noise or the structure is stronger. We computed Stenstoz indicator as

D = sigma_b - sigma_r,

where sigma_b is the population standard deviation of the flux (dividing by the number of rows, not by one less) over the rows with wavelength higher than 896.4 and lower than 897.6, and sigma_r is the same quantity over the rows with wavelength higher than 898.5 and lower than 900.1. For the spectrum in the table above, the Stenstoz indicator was -0.042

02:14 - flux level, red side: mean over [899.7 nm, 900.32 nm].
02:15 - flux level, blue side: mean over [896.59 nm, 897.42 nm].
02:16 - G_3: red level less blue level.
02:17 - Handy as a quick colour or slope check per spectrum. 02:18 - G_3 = -0.16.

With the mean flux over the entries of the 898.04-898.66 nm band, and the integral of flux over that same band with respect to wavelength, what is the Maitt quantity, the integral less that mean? -1.98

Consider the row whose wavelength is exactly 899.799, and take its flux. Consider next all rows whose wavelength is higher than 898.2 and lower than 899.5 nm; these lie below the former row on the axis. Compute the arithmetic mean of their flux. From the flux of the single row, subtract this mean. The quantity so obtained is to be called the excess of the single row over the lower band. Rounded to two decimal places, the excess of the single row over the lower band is -0.01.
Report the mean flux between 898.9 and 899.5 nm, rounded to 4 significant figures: 5.197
